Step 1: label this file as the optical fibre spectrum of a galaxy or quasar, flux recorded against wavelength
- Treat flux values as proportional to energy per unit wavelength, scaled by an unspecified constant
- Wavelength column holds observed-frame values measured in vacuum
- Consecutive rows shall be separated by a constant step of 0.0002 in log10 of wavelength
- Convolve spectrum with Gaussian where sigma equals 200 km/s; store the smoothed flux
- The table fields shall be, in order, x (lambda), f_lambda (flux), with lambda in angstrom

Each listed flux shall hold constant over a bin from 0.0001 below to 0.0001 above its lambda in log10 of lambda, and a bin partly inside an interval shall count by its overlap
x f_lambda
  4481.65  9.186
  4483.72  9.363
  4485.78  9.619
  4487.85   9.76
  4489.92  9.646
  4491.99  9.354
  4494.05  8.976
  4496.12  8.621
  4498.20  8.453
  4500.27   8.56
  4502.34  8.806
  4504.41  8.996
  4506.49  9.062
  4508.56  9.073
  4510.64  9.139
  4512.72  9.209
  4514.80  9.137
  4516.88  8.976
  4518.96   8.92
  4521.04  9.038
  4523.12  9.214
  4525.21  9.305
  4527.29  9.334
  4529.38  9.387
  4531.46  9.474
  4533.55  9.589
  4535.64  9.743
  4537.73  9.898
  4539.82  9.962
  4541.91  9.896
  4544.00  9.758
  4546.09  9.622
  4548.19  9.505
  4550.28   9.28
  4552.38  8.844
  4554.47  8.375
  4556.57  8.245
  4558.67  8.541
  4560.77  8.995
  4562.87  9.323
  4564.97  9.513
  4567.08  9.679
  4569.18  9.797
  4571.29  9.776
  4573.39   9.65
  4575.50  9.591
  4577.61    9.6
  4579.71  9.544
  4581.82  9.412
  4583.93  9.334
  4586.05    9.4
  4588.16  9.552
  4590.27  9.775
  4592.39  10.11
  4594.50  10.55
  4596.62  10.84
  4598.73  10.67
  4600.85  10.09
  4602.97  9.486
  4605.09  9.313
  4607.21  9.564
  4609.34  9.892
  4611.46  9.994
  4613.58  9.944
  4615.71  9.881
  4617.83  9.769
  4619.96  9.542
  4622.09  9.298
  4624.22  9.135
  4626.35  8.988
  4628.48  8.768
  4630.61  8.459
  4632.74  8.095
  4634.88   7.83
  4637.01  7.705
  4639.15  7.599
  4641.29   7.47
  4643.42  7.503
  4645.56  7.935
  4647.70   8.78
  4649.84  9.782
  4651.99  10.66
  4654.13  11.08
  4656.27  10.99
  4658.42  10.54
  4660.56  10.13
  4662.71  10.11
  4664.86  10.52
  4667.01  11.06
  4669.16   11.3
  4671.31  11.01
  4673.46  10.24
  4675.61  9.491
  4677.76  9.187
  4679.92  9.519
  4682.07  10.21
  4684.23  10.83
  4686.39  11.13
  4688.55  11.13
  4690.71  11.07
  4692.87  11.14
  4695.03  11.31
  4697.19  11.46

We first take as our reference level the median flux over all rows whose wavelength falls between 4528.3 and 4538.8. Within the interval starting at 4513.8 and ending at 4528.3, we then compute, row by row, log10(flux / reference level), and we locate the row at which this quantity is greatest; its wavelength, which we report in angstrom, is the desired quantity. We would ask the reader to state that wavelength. 4527.29 angstrom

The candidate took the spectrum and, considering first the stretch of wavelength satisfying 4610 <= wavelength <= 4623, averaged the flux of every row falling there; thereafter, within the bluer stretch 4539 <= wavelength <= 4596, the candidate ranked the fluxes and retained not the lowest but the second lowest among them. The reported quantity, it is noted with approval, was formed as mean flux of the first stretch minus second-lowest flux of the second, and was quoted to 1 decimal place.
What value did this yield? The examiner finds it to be 1.4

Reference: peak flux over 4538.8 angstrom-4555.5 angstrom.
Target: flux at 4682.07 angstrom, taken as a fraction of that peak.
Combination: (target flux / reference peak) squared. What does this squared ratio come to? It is 1.05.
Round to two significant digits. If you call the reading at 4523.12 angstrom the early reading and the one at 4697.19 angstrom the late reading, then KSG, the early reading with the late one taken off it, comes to -2.2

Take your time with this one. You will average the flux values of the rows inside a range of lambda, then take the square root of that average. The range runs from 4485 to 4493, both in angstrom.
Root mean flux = 3.10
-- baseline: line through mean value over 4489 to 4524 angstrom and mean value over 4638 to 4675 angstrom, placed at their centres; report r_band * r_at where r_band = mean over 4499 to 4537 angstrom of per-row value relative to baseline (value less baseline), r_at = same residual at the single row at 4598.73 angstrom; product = 0.11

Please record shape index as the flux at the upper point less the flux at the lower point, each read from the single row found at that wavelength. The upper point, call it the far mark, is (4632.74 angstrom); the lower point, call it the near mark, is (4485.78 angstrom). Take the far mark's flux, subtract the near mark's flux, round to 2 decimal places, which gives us -1.52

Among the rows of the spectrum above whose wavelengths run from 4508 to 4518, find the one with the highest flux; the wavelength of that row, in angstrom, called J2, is 4512.72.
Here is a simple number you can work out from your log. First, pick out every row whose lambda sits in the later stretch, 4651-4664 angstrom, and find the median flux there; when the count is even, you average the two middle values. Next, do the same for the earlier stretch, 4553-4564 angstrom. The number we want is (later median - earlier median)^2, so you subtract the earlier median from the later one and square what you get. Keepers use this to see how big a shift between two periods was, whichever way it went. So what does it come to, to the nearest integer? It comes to 4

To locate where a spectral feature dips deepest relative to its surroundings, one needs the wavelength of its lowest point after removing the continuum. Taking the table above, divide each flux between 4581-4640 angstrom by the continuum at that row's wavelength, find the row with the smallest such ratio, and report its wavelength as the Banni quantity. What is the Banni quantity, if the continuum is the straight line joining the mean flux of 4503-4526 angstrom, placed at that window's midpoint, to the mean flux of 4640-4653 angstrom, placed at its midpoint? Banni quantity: 4639.15 angstrom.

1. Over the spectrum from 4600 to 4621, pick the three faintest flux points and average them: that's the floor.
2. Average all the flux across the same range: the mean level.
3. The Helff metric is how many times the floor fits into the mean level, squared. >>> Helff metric 1.06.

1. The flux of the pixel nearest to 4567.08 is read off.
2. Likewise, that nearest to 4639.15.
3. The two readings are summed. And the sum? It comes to 17.3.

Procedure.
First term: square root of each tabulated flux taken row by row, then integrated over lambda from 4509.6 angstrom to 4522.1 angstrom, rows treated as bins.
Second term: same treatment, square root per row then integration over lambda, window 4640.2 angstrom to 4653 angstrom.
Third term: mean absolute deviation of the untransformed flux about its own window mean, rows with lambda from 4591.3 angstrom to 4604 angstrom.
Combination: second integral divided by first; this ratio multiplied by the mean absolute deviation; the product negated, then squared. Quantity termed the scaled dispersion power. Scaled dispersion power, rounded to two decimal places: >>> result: 0.16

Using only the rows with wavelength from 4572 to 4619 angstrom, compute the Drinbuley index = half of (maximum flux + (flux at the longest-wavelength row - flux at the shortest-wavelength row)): 5.5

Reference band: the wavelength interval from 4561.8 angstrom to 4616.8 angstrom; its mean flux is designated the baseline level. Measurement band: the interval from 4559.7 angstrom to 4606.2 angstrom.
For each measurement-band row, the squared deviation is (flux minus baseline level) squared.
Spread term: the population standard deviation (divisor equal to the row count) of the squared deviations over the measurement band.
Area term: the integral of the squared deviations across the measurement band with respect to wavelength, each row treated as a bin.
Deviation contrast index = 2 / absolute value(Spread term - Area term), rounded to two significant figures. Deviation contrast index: 0.21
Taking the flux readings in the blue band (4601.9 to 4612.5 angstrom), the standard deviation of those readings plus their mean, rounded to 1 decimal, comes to 9.9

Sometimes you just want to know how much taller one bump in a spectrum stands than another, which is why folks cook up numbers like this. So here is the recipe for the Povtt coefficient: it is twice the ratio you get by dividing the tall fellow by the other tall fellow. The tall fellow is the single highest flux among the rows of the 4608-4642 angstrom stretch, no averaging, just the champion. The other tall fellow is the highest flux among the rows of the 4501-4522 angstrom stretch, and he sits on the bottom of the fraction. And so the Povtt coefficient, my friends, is 2.17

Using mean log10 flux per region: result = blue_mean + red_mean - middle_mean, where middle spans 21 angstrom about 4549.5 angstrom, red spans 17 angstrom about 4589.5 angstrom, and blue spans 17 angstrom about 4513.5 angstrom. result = 0.99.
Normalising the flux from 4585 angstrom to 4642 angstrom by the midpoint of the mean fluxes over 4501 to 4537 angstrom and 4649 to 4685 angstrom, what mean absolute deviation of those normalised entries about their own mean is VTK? 0.075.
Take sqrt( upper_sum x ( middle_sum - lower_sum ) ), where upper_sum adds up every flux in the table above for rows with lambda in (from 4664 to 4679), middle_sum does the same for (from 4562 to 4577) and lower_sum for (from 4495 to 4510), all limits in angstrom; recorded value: 20.5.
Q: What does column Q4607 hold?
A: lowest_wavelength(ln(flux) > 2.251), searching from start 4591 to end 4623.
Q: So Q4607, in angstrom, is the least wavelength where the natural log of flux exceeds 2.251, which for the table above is 4592.39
